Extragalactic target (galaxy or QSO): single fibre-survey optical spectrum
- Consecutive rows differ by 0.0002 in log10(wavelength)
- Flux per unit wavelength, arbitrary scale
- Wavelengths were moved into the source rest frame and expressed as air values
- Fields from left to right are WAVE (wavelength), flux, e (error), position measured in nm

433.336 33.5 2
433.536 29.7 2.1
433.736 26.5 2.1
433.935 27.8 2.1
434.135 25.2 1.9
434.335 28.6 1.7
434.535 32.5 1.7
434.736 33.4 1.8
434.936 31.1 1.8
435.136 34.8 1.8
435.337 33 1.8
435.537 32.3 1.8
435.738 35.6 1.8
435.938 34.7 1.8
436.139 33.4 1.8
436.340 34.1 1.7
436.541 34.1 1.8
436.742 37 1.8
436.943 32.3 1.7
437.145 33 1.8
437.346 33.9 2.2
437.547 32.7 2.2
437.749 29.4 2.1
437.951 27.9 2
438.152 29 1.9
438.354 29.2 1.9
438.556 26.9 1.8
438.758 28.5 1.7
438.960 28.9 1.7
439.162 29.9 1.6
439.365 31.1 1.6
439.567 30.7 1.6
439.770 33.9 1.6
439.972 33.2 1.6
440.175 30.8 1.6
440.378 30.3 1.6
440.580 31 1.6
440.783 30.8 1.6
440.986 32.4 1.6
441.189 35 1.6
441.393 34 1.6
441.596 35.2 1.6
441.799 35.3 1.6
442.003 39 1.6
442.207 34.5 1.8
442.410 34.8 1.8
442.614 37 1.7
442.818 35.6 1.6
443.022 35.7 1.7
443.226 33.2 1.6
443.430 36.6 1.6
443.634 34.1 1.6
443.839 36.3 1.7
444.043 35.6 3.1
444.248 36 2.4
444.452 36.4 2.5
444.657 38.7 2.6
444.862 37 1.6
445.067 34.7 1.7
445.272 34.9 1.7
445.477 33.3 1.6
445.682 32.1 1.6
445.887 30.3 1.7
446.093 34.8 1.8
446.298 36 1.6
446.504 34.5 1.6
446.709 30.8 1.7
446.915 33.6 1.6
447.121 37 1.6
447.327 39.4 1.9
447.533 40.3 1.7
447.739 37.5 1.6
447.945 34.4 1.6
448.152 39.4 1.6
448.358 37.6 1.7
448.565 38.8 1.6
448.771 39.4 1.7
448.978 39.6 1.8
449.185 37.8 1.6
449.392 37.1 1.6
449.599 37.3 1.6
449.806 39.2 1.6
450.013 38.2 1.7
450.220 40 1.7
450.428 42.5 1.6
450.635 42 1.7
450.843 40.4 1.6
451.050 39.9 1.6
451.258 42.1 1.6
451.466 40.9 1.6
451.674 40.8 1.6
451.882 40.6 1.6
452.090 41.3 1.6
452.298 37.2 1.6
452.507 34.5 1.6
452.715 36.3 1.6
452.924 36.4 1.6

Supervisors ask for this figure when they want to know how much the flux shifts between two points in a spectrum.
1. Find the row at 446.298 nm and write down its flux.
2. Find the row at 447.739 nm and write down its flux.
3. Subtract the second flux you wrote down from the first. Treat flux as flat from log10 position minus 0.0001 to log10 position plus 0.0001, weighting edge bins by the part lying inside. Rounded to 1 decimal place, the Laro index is -1.5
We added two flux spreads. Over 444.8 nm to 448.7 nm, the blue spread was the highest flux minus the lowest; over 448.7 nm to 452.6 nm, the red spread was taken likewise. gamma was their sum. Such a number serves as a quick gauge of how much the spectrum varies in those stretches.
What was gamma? 18.0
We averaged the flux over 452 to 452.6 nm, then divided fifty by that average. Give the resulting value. 1.33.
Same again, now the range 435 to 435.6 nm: 1.50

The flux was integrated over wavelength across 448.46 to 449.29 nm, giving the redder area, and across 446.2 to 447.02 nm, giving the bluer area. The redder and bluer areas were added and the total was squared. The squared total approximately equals 3589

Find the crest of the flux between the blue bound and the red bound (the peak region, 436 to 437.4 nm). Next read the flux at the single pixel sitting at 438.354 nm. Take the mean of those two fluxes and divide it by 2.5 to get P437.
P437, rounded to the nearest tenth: 13.2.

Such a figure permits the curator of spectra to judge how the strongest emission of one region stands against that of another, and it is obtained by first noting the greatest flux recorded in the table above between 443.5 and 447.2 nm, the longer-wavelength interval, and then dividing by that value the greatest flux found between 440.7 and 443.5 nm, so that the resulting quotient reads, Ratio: 1.01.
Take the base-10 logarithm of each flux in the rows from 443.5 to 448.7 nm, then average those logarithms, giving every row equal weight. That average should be 1.55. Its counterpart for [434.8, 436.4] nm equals 1.53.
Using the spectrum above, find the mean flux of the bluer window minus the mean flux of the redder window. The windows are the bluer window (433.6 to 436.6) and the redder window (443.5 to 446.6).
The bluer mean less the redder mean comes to -3.2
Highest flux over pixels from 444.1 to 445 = 38.7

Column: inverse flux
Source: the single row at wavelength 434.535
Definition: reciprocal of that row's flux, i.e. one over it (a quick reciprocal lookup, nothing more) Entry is 0.031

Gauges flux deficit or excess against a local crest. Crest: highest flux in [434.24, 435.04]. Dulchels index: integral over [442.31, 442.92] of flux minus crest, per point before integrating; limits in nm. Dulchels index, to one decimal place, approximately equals 1.5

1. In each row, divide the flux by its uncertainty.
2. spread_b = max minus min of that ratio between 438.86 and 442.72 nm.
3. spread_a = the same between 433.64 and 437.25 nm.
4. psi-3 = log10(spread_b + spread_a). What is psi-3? 1.2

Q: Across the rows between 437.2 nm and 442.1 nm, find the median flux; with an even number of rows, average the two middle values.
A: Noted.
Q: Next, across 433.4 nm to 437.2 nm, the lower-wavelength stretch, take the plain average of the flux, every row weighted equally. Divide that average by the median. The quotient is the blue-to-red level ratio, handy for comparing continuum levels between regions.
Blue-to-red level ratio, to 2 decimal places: 1.04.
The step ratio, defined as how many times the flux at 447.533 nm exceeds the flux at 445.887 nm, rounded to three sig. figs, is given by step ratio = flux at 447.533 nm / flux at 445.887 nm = 1.33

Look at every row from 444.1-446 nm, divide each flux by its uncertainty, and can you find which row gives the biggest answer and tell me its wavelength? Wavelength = 444.862 nm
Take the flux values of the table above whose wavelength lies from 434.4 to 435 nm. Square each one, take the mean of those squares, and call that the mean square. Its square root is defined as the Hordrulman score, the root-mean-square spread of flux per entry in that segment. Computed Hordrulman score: 32.3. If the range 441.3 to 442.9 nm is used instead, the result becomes 35.7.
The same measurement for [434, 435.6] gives 31.5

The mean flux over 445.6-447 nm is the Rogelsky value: 33.2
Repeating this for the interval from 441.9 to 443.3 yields 35.7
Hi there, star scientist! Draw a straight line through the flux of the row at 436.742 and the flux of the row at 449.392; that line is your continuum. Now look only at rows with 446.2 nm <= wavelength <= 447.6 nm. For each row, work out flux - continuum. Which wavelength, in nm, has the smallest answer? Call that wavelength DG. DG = 446.709 nm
